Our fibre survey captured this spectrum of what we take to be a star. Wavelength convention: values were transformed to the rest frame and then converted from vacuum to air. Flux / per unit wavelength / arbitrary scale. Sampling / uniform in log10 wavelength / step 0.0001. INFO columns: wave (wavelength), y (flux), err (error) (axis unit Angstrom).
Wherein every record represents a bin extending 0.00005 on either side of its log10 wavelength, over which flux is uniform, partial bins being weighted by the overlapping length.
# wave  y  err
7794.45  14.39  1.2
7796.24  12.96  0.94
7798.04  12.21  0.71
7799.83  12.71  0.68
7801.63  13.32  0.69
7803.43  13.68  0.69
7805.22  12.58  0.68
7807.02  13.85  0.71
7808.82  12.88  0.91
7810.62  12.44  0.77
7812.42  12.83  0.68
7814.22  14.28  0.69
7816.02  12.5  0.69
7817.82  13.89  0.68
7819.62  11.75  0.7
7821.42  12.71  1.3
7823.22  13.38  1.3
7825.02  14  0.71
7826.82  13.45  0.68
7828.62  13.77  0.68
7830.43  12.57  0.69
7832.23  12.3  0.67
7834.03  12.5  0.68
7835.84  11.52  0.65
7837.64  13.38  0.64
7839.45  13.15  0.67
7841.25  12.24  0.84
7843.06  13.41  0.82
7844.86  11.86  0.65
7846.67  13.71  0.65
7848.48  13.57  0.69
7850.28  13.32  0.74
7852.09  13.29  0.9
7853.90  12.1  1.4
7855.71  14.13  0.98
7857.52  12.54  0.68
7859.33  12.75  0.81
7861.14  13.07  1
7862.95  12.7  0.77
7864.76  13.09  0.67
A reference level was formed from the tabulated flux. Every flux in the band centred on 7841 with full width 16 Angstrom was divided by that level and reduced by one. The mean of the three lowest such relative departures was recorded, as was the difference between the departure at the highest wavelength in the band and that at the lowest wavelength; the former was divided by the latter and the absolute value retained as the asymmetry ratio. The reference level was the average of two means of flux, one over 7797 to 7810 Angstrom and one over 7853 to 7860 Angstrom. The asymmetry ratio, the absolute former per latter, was 1.0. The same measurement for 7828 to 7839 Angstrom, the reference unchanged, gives 2.2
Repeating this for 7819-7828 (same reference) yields 0.2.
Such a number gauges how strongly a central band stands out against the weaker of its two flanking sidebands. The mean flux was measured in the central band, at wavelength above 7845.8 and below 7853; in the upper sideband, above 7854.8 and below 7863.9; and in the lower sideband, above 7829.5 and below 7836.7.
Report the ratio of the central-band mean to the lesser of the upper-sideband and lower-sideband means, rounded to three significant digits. 1.10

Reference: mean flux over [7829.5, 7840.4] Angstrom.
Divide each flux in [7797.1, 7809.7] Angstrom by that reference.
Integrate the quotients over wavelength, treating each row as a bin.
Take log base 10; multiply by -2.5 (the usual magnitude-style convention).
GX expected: -2.79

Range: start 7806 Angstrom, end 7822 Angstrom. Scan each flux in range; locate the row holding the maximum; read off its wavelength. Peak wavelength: 7814.22 Angstrom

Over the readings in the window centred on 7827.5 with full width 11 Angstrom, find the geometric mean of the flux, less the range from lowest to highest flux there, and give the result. 11.5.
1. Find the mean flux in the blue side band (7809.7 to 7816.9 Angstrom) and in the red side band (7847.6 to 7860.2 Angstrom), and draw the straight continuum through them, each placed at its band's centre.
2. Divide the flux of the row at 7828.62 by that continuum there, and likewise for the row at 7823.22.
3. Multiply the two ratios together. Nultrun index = 1.08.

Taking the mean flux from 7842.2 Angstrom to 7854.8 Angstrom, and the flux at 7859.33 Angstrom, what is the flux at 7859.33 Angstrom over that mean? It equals 0.98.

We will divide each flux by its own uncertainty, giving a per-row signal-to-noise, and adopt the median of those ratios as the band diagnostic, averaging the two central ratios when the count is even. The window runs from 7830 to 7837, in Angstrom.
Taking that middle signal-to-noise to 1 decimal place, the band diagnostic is 18.3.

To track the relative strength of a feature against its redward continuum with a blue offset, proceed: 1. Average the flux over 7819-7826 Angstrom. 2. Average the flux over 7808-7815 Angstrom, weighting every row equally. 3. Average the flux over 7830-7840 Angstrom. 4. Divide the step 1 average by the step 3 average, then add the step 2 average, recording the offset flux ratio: 14.1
